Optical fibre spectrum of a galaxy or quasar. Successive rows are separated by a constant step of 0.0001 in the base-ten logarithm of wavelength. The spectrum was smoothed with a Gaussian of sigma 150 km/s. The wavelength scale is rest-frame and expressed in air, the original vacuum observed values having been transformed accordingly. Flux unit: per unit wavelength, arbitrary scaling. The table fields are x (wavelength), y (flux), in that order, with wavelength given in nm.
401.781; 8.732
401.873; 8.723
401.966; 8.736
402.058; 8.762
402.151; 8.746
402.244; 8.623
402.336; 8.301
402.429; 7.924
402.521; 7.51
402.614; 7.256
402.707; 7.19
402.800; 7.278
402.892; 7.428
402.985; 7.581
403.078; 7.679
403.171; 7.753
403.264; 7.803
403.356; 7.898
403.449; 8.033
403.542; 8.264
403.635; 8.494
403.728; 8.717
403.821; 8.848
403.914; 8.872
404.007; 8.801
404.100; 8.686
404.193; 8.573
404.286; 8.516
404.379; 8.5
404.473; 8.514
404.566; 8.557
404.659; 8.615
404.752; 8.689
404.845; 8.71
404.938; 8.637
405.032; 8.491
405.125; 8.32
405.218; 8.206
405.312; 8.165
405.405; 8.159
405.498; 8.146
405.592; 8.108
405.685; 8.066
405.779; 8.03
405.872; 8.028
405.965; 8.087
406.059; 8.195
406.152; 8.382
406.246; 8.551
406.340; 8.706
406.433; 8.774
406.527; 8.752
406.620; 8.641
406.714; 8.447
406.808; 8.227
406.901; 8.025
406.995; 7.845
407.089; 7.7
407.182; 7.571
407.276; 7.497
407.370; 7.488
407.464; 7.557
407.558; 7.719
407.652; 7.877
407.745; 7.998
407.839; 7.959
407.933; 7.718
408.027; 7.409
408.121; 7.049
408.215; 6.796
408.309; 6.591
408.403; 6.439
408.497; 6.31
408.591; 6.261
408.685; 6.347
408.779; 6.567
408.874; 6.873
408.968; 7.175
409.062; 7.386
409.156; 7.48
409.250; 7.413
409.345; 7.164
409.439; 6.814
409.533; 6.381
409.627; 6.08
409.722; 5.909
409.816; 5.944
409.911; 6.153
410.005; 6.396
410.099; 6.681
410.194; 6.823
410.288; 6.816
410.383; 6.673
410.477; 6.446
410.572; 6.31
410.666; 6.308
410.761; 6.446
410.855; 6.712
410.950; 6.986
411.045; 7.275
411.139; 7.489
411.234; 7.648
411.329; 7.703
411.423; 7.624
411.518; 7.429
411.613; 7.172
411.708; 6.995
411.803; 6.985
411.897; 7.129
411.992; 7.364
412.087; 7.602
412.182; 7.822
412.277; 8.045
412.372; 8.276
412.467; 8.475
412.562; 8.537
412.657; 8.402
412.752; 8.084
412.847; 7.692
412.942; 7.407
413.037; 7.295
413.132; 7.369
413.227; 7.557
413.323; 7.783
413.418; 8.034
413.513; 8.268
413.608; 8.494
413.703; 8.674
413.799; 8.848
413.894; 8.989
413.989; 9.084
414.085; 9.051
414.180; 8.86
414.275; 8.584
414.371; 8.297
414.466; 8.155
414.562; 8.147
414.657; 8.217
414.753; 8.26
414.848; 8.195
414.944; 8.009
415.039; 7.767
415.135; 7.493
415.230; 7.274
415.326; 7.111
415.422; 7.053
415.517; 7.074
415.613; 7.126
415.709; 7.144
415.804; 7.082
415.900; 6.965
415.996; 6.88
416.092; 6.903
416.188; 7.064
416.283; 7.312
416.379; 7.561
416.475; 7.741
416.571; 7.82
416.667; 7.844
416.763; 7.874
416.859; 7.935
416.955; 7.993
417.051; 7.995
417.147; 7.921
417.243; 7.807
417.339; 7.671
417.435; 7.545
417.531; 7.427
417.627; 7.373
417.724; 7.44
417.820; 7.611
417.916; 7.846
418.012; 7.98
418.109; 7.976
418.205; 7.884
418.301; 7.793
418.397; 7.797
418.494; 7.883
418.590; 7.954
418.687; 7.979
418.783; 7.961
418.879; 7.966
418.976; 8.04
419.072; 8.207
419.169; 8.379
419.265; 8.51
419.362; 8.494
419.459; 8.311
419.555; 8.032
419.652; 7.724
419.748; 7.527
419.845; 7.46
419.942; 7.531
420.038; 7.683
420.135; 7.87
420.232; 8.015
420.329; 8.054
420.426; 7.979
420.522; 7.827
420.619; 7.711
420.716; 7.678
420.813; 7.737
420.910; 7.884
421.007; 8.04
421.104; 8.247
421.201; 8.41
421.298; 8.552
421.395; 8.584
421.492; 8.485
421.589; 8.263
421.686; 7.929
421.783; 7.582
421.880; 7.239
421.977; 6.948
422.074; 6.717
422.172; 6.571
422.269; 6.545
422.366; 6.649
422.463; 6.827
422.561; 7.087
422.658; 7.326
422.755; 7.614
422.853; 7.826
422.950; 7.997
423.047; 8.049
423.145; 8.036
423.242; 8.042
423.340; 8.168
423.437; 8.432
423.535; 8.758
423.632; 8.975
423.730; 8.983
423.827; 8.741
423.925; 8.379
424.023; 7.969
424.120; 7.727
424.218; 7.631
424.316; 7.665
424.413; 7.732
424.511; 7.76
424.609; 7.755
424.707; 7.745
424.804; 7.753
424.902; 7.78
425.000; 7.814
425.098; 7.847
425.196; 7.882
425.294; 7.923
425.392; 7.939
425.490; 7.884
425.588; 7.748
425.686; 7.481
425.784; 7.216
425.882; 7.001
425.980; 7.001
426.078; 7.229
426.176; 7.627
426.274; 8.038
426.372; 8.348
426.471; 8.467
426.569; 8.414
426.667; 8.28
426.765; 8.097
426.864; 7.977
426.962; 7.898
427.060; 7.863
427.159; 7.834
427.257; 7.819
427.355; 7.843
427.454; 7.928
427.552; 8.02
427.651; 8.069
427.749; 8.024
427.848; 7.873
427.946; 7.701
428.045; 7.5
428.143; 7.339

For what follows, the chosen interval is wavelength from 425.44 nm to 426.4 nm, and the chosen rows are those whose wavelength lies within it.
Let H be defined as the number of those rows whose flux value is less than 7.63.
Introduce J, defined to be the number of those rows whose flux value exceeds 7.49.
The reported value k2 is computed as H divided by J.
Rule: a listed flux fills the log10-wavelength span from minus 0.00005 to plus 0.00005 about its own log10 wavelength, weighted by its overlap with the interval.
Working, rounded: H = 6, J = 5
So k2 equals 1.20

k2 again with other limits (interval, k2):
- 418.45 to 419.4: 0.00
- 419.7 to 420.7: 0.33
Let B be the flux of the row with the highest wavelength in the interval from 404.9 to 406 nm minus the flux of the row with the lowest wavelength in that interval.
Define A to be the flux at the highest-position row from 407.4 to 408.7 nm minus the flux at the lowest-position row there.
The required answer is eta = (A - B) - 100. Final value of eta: -101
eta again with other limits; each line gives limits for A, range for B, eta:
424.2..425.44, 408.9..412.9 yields -100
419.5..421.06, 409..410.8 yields -99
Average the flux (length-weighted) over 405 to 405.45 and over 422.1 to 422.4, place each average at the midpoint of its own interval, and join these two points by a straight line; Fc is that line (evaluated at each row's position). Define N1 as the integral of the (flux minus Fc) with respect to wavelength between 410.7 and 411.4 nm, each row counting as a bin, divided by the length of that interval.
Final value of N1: -0.5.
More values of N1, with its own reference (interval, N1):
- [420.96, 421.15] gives 1.4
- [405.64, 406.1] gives -0.1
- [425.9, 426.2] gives 1.0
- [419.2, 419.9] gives 1.2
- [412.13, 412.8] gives 0.7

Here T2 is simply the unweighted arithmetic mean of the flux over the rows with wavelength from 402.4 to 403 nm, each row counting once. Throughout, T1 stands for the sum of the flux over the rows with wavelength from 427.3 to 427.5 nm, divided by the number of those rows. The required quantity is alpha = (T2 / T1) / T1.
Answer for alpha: 0.120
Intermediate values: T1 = 7.89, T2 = 7.45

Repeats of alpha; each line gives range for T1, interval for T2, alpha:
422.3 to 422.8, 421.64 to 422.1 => 0.144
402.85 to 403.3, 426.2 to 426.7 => 0.142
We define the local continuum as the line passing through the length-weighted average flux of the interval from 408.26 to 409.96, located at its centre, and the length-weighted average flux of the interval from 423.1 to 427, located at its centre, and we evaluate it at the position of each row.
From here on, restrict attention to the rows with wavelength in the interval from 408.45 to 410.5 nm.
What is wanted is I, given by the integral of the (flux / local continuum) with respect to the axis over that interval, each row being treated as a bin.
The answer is 2.05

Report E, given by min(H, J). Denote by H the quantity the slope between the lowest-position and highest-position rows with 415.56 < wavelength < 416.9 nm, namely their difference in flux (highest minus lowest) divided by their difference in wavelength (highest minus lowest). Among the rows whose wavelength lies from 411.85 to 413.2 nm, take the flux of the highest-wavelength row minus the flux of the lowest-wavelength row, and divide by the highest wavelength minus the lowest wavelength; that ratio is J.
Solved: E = 0.2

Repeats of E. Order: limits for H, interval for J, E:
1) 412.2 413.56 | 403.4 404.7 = 0.2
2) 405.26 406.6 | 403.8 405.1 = -0.3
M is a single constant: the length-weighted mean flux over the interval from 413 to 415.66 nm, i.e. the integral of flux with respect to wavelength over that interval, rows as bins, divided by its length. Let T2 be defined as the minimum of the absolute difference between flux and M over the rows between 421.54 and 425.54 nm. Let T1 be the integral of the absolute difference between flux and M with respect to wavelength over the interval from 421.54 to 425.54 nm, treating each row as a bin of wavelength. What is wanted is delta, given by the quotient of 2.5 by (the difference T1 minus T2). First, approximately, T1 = 1.9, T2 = 0.002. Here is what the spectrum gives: 1.3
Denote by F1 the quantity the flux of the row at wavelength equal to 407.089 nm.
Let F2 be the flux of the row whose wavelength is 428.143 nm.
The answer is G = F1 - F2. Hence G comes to 0.4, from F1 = 7.7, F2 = 7.339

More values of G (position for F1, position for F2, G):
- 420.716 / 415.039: -0.1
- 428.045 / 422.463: 0.7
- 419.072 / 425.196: 0.3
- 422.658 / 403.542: -0.9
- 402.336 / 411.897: 1.2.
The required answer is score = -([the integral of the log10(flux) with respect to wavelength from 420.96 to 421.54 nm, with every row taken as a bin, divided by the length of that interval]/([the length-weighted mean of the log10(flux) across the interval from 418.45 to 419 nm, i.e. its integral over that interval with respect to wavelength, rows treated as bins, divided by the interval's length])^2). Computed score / -1.14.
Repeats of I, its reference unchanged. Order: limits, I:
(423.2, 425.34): 2.19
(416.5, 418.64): 2.27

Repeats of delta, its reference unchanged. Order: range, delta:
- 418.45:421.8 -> 2.9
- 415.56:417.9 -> 2.1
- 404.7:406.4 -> 5.3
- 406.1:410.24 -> 0.7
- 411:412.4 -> 3.1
